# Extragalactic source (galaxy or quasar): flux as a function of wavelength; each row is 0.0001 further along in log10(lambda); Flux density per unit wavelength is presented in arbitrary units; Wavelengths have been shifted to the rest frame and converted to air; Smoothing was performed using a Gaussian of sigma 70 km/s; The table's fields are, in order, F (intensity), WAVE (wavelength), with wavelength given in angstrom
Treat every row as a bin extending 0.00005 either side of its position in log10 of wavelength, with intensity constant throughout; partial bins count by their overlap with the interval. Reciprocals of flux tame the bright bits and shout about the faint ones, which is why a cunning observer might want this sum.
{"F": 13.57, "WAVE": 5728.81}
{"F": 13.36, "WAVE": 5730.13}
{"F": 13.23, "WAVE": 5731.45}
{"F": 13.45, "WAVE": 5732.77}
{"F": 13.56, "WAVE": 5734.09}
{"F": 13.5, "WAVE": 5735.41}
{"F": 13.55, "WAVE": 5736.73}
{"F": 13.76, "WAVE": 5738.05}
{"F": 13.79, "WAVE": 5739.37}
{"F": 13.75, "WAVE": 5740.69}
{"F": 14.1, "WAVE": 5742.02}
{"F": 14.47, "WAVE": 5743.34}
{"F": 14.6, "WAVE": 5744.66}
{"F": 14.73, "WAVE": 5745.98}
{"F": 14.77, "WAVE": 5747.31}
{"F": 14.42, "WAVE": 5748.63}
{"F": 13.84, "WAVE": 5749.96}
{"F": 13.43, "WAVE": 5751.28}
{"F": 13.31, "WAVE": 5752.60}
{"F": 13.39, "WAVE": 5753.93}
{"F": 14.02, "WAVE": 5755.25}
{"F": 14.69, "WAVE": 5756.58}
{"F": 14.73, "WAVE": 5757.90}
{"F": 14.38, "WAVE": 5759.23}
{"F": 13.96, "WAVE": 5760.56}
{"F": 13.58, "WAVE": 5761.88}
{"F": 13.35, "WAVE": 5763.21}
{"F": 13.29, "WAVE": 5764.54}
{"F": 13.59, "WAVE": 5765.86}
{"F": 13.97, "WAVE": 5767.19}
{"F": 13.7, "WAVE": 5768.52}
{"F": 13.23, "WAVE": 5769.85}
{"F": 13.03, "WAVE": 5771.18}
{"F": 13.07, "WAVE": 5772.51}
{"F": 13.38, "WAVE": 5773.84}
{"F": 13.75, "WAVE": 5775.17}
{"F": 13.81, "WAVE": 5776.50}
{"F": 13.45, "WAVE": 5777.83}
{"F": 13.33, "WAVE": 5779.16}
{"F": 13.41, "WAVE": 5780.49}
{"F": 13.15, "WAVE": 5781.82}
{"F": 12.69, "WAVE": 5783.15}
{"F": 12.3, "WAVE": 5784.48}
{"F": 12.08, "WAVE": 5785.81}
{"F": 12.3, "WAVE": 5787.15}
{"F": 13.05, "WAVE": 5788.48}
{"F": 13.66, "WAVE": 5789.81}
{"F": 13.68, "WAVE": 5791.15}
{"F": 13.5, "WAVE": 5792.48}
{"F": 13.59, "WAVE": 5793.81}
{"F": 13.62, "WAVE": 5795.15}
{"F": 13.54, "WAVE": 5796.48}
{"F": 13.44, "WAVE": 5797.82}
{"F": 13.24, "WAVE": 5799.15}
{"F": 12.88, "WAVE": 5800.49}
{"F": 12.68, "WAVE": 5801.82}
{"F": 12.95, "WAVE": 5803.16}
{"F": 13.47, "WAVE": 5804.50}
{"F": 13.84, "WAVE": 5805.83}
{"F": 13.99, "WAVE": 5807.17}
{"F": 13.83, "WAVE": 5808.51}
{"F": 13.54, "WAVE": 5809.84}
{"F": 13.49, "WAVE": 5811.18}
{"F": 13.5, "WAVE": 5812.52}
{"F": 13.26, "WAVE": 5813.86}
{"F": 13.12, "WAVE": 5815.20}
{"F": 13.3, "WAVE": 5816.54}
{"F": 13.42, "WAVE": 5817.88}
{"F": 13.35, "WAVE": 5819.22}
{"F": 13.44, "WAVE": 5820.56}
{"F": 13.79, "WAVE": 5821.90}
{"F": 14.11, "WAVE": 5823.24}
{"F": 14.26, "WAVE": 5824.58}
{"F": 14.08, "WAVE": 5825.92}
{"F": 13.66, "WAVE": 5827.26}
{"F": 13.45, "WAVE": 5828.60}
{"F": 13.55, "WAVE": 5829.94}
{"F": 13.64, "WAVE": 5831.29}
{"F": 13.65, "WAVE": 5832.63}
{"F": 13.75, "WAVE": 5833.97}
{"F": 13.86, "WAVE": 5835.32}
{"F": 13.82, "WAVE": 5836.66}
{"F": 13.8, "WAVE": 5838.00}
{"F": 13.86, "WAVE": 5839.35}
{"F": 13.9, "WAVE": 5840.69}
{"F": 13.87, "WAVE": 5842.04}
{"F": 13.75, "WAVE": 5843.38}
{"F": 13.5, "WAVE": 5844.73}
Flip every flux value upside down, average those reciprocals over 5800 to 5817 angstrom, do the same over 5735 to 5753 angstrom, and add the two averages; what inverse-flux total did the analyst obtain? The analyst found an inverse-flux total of 0.146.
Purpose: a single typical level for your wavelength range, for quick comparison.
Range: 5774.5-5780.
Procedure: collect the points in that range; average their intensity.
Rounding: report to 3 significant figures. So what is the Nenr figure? 13.6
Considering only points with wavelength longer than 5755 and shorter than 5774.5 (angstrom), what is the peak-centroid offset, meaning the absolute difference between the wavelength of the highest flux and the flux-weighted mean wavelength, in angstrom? 6.5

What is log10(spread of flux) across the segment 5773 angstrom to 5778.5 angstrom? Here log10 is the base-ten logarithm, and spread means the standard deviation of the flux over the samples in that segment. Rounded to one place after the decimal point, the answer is -0.7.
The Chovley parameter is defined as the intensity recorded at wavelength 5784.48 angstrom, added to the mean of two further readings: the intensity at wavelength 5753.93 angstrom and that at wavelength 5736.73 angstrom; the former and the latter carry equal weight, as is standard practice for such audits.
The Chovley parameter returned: 25.8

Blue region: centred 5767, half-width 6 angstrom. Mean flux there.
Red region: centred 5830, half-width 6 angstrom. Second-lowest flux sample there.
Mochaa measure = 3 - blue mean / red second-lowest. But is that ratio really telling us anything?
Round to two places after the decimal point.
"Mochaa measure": 2.01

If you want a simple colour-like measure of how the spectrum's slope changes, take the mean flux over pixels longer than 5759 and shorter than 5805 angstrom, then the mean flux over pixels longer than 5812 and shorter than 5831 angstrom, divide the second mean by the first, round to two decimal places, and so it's 1.02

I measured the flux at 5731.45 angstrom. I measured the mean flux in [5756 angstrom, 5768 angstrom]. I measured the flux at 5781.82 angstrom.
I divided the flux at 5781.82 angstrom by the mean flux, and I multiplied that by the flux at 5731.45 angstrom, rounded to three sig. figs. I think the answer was 12.5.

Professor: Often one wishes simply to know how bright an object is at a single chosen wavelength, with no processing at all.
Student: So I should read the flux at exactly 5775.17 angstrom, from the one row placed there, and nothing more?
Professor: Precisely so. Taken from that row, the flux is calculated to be 13.75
